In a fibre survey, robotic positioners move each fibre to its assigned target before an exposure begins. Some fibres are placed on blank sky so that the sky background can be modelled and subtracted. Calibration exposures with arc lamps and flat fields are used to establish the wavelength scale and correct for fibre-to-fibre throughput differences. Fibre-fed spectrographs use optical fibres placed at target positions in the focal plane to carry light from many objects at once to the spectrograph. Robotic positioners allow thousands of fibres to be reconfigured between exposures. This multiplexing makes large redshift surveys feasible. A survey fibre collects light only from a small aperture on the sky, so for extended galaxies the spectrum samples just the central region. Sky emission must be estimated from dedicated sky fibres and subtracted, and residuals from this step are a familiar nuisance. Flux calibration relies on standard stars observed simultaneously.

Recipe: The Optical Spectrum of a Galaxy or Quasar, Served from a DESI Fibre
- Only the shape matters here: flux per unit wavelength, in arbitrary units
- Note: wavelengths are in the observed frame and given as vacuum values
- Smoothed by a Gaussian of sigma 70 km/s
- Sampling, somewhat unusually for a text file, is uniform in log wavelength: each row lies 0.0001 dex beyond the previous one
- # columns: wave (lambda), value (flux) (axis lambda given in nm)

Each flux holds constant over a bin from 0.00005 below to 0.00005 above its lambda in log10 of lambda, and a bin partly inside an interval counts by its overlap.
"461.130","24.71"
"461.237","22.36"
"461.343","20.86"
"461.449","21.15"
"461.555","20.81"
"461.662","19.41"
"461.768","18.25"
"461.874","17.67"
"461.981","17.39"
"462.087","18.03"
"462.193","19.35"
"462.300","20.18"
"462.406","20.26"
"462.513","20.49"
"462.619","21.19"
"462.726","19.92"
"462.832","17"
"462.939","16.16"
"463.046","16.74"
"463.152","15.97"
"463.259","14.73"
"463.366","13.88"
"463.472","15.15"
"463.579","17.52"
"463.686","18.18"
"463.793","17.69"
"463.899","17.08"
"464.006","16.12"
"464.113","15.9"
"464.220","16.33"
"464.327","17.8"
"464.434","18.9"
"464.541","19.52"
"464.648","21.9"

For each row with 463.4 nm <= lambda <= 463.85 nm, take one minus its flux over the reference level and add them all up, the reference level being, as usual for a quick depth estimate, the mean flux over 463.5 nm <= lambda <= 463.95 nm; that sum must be 0.1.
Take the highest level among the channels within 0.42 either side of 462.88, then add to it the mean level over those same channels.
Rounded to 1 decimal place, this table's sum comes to 39.0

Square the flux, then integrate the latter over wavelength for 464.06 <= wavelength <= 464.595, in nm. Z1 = 168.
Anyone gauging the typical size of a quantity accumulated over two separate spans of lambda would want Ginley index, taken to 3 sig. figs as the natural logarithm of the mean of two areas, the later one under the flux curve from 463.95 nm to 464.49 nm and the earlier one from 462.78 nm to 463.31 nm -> 2.18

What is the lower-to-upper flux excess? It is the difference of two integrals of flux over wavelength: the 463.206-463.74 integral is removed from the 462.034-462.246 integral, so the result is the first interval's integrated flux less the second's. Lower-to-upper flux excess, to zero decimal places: -5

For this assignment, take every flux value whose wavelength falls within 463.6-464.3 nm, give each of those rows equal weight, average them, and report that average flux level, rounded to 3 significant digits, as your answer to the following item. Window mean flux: 16.9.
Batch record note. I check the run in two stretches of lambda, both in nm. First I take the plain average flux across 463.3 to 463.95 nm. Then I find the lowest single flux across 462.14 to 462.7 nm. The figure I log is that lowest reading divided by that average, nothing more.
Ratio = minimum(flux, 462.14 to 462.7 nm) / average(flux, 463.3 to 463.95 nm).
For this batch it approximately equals 1.17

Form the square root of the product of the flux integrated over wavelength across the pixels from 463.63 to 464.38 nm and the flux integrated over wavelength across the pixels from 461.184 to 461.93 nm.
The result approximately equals 13.8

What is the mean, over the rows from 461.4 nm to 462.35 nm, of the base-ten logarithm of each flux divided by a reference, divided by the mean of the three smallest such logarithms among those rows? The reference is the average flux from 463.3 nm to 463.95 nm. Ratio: 2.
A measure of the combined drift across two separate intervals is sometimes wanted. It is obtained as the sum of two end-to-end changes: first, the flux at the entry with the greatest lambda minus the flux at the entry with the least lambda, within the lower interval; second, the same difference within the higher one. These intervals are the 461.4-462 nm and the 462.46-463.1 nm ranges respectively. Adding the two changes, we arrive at -7.5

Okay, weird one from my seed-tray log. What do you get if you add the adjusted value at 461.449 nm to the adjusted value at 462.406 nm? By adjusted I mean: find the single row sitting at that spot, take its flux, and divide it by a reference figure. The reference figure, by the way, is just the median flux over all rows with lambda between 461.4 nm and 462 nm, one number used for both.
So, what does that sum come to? 2.20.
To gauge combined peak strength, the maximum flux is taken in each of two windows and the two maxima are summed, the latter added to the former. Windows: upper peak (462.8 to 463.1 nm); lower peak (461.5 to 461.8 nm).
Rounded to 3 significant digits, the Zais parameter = 37.8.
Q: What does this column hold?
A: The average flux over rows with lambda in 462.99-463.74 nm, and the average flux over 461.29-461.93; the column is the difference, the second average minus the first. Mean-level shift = 3.7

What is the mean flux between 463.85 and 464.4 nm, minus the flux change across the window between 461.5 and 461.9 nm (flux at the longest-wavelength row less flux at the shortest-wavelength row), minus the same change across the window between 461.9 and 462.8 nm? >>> 17.3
